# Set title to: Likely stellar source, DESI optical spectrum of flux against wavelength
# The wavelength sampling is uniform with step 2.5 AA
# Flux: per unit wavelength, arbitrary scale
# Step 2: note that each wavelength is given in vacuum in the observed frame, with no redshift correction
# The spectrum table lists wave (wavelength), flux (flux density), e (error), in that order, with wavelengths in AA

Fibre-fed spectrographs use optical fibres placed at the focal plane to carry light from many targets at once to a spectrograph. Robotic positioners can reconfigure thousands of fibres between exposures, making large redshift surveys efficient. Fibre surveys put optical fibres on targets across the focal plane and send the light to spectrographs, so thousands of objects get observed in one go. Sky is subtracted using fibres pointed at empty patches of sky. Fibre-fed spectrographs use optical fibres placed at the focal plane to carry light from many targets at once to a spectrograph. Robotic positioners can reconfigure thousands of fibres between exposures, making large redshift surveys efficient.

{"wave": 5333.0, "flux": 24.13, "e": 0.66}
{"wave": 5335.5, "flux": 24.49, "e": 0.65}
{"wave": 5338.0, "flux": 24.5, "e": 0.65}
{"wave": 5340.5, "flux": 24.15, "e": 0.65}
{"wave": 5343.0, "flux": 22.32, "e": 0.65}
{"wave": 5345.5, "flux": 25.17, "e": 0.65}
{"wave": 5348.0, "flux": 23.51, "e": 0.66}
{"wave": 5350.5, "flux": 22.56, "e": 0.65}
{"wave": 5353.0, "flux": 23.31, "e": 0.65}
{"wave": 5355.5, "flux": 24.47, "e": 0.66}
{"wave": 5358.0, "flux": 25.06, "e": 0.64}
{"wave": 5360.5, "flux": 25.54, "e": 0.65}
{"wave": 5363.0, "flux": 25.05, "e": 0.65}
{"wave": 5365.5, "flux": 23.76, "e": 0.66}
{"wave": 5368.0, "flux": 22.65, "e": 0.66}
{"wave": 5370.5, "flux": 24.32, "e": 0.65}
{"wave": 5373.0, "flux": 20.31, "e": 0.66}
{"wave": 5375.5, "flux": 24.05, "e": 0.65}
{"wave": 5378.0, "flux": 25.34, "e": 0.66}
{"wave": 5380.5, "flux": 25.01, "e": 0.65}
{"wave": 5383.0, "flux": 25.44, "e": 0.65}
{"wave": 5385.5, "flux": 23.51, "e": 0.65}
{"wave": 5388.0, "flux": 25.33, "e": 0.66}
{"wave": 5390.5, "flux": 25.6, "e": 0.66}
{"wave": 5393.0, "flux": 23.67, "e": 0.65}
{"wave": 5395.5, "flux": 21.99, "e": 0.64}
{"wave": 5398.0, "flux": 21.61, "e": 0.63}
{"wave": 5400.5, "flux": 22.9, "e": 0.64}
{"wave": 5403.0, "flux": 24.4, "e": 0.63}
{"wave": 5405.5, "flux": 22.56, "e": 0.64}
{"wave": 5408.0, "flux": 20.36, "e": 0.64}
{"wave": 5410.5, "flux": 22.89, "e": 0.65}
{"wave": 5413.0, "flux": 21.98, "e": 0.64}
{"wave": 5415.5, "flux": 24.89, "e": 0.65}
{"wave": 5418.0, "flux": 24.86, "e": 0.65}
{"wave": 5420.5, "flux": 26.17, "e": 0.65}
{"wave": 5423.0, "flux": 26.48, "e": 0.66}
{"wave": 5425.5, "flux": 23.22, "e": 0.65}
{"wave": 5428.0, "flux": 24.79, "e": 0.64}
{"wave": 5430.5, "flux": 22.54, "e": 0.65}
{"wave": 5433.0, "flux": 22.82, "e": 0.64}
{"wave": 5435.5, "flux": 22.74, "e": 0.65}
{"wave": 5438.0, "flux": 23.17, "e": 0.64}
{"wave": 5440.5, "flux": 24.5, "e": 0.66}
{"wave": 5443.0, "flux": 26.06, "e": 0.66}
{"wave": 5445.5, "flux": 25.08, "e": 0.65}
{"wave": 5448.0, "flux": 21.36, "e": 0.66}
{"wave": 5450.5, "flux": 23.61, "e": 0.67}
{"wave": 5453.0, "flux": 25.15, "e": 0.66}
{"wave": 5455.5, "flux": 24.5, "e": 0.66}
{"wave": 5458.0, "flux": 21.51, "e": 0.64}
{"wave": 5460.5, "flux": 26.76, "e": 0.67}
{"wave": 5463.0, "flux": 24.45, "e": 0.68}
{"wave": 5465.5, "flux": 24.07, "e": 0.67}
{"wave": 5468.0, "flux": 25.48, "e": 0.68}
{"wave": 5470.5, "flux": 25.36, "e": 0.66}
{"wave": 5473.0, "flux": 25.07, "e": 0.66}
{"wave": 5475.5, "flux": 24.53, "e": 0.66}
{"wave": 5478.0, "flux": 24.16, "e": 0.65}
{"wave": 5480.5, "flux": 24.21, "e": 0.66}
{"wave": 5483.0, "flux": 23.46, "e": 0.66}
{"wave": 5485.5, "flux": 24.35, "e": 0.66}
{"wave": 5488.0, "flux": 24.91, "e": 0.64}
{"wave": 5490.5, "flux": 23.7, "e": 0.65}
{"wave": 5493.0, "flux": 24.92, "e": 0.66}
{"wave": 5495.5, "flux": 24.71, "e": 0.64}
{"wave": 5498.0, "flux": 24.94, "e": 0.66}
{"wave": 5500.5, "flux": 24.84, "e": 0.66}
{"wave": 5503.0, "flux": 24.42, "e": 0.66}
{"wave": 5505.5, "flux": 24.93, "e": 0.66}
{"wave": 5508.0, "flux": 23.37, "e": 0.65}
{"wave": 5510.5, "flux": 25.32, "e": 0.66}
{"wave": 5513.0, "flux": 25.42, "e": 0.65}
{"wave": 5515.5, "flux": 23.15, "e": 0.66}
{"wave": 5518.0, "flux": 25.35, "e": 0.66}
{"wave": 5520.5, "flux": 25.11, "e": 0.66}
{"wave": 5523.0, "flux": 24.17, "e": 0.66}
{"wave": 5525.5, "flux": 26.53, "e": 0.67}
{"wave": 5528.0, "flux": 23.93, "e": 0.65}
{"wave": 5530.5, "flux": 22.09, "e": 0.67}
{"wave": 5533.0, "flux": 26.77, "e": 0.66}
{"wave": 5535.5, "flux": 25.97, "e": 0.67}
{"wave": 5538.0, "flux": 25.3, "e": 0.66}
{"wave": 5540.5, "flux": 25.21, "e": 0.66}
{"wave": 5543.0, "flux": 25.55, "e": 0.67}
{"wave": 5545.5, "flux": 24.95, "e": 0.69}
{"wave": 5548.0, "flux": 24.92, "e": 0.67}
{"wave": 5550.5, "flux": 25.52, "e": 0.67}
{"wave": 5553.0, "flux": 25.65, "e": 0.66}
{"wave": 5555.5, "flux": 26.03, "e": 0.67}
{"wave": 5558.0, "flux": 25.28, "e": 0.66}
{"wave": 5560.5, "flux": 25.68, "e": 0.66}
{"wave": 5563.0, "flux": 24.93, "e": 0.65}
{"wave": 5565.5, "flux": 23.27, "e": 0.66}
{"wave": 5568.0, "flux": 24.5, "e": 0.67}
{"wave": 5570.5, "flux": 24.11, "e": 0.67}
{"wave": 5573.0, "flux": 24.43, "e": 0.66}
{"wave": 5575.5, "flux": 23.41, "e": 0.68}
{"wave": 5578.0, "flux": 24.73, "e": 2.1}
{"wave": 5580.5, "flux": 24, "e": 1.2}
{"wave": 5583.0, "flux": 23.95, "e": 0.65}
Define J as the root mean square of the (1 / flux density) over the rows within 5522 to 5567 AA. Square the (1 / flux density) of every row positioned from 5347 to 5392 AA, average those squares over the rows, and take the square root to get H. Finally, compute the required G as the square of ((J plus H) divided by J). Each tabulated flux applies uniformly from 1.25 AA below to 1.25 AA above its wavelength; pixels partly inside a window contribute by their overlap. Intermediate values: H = 0.0416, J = 0.0400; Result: 4.17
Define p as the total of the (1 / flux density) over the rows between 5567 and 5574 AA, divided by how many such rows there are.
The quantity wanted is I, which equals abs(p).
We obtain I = 0.0411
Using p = 0.0411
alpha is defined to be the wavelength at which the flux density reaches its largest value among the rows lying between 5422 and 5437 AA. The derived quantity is 5423.0 AA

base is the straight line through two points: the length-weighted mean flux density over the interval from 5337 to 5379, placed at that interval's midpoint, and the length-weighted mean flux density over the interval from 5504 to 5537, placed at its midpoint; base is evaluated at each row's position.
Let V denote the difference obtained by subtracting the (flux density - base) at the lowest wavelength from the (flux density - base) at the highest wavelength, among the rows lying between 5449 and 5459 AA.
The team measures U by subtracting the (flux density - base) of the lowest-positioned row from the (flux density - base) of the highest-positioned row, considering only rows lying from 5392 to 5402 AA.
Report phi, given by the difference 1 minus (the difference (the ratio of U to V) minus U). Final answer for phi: 0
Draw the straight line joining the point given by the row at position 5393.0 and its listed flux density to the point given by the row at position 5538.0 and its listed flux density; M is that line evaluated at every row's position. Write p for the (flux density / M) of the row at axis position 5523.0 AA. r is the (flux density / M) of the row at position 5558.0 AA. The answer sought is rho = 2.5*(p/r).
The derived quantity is 2.43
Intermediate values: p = 0.96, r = 0.99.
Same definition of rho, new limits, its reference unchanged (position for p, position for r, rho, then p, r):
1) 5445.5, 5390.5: 2.39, 1.03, 1.08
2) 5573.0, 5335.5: 2.23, 0.95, 1.06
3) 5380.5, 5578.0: 2.77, 1.06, 0.96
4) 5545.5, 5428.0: 2.39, 0.98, 1.03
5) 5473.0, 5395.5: 2.75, 1.02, 0.93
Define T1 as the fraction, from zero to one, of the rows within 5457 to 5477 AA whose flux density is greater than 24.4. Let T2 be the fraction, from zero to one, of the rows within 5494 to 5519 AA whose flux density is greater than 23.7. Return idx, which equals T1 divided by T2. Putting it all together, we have 0.9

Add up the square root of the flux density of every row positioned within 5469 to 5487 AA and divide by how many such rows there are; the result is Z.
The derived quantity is 4.94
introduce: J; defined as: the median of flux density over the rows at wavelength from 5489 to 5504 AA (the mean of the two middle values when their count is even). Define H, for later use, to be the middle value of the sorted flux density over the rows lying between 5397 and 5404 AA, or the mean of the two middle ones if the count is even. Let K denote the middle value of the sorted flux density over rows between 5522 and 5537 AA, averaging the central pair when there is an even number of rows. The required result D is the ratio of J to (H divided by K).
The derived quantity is 27.1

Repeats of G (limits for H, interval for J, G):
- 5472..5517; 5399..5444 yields 3.86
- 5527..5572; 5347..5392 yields 3.86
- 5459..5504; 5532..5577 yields 4.06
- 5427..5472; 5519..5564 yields 4.20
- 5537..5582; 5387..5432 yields 3.79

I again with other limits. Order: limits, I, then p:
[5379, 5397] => 0.0412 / 0.0412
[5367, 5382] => 0.0426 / 0.0426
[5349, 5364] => 0.0412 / 0.0412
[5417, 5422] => 0.0392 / 0.0392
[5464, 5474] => 0.0400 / 0.0400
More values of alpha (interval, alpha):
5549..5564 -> 5555.5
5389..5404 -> 5390.5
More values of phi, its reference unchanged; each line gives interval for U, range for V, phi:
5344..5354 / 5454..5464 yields -22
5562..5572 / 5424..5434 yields -2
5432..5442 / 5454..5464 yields 20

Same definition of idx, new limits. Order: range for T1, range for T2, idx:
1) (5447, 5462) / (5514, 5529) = 0.6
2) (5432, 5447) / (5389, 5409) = 2.0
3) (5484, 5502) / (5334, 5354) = 1.4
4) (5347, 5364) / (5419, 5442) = 1.3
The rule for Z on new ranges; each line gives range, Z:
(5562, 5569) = 4.92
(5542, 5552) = 5.02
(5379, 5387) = 4.96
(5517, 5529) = 5.00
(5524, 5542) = 5.01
